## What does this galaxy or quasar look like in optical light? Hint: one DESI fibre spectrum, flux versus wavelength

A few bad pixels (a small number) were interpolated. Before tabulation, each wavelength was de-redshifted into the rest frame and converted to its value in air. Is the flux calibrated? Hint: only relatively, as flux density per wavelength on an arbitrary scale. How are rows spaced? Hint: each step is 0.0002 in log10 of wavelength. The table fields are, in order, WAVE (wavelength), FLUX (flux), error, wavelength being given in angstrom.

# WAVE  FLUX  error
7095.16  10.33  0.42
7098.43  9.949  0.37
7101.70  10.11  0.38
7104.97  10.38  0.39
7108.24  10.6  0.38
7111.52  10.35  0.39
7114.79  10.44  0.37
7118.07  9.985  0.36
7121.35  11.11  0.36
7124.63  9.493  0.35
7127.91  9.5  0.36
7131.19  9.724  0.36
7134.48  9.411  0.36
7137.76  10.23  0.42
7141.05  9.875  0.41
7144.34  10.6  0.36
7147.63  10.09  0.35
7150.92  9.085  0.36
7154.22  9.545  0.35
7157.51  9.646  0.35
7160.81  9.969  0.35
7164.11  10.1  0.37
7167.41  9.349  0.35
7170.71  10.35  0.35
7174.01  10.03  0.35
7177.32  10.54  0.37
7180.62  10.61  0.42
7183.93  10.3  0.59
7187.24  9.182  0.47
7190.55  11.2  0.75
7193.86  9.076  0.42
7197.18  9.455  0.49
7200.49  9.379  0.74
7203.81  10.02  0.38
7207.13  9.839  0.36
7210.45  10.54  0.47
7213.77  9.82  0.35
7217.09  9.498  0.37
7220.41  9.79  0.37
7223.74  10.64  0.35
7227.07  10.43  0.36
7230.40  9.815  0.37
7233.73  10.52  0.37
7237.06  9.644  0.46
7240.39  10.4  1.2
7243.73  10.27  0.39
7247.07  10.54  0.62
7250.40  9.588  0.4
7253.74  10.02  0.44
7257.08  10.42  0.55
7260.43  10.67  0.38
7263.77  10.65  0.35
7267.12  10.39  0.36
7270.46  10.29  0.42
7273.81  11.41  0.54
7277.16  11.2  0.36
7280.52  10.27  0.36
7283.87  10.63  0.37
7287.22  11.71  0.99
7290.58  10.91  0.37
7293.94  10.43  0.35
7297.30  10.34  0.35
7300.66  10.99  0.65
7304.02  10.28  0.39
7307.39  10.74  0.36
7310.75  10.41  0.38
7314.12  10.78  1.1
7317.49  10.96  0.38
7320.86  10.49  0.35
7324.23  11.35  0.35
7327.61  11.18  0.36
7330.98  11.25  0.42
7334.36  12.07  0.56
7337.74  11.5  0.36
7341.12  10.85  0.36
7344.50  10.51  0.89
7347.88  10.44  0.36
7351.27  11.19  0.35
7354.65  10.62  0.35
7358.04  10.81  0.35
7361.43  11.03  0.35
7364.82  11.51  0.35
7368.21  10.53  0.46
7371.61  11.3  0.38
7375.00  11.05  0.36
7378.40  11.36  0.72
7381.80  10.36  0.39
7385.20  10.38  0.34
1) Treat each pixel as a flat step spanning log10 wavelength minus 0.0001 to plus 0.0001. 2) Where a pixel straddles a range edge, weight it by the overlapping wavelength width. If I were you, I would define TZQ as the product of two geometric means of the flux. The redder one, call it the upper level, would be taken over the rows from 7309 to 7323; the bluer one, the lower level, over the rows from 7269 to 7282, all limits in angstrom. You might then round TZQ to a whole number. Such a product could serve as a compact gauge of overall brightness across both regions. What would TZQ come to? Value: 115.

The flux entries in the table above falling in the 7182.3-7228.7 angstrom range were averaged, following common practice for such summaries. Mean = 9.9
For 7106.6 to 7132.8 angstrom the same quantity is 10.2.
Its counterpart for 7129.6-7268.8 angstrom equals 10.0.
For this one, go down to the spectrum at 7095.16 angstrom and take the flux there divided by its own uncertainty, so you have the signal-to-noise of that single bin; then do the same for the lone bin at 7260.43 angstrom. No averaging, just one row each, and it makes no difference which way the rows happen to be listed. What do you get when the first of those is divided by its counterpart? 0.88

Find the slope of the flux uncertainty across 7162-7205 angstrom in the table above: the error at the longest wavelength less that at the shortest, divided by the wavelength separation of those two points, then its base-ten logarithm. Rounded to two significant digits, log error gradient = -3.6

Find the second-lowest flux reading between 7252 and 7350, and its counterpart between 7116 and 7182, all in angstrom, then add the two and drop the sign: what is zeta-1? 19.6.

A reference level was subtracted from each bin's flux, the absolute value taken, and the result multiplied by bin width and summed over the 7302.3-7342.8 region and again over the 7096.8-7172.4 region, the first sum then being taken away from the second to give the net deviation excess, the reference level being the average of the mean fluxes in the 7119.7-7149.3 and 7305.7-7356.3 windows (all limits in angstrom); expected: 20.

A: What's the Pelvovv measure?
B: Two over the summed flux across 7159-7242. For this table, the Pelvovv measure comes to 0.008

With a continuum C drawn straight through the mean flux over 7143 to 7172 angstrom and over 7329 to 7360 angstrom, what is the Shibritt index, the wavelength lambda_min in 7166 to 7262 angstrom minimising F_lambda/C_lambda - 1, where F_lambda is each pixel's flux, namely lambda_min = 7193.86 angstrom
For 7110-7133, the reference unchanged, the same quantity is 7127.91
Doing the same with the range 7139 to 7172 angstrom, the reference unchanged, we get 7150.92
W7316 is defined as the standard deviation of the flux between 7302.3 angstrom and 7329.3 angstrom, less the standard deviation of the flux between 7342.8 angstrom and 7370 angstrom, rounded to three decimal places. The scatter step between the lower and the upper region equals -0.006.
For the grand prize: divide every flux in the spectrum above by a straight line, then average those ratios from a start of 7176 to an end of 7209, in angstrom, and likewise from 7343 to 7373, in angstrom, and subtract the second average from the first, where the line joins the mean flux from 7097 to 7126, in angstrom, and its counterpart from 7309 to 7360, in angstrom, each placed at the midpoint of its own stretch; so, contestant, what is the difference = -0.04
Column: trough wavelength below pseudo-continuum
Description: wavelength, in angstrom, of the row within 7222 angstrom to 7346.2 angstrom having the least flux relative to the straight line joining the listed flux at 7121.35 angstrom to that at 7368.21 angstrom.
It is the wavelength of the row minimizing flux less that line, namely 7250.40 angstrom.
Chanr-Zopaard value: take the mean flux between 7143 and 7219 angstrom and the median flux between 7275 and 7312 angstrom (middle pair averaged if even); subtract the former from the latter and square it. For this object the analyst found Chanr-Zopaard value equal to 0.50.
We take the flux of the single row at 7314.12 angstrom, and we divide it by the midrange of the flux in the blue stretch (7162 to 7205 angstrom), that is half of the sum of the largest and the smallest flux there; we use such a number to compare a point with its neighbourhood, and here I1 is 1.06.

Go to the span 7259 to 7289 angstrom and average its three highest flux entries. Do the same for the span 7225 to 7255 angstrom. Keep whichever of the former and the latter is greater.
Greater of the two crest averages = 11.4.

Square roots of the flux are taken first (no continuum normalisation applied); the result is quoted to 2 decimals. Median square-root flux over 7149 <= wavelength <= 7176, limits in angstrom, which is 3.13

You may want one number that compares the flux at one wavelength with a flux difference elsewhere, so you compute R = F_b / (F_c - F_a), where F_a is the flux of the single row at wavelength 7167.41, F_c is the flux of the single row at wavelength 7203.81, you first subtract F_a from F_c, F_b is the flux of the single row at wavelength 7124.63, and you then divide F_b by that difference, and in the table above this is 14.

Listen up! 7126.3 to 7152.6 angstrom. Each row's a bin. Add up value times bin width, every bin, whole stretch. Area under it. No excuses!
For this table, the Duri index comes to 258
